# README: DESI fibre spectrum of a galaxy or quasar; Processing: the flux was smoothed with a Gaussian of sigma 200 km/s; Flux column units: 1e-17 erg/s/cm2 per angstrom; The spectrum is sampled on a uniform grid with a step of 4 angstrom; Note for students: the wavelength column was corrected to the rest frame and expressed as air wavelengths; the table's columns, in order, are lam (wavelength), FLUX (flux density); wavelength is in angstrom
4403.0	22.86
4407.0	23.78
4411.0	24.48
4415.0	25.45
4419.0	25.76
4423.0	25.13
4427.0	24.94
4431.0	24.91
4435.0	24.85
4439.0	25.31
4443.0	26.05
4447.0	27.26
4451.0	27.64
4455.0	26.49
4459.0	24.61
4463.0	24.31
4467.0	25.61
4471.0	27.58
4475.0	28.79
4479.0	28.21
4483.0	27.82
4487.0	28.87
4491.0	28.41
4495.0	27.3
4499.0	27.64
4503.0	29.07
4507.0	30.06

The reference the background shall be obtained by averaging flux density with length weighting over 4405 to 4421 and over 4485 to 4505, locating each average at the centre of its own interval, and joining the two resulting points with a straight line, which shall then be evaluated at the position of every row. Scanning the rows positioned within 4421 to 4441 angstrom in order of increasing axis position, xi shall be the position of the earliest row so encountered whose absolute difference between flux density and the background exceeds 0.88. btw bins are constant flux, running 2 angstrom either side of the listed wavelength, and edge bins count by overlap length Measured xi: 4435.0 angstrom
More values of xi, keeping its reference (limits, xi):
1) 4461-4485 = 4463.0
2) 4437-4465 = 4447.0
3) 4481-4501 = 4487.0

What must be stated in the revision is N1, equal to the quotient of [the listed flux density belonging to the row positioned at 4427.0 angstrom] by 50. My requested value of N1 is 0.499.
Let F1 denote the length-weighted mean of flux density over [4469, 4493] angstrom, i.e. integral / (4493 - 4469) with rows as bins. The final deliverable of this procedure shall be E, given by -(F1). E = -28.3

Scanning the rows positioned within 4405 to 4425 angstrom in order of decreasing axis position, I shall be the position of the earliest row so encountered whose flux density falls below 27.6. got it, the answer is 4423.0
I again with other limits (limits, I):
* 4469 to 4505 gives 4495.0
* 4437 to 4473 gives 4471.0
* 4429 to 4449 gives 4447.0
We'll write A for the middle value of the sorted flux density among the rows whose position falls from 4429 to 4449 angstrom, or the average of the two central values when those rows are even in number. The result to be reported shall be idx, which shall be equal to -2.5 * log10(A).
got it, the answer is -3.51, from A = 25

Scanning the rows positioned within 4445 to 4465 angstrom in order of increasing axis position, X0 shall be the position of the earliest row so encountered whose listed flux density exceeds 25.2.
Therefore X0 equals 4447.0 angstrom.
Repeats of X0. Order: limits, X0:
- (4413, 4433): 4415.0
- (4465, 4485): 4467.0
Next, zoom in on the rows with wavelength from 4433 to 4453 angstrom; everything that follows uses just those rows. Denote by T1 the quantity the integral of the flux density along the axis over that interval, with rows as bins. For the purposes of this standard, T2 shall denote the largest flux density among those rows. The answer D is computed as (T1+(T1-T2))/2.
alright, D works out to 511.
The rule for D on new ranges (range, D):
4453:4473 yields 501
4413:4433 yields 492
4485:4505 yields 551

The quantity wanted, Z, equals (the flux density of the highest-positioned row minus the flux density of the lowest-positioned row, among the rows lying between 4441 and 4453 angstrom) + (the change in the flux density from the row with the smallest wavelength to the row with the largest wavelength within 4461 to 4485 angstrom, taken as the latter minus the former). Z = 5.1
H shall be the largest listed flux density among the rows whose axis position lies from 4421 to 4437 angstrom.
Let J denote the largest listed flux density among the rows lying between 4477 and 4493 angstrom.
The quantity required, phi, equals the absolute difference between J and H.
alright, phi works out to 3.7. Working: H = 25.13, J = 28.87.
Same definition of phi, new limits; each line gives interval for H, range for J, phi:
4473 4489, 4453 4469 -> 2.4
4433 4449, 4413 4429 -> 1.5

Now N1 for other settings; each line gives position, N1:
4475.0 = 0.576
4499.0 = 0.553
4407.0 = 0.476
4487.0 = 0.577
